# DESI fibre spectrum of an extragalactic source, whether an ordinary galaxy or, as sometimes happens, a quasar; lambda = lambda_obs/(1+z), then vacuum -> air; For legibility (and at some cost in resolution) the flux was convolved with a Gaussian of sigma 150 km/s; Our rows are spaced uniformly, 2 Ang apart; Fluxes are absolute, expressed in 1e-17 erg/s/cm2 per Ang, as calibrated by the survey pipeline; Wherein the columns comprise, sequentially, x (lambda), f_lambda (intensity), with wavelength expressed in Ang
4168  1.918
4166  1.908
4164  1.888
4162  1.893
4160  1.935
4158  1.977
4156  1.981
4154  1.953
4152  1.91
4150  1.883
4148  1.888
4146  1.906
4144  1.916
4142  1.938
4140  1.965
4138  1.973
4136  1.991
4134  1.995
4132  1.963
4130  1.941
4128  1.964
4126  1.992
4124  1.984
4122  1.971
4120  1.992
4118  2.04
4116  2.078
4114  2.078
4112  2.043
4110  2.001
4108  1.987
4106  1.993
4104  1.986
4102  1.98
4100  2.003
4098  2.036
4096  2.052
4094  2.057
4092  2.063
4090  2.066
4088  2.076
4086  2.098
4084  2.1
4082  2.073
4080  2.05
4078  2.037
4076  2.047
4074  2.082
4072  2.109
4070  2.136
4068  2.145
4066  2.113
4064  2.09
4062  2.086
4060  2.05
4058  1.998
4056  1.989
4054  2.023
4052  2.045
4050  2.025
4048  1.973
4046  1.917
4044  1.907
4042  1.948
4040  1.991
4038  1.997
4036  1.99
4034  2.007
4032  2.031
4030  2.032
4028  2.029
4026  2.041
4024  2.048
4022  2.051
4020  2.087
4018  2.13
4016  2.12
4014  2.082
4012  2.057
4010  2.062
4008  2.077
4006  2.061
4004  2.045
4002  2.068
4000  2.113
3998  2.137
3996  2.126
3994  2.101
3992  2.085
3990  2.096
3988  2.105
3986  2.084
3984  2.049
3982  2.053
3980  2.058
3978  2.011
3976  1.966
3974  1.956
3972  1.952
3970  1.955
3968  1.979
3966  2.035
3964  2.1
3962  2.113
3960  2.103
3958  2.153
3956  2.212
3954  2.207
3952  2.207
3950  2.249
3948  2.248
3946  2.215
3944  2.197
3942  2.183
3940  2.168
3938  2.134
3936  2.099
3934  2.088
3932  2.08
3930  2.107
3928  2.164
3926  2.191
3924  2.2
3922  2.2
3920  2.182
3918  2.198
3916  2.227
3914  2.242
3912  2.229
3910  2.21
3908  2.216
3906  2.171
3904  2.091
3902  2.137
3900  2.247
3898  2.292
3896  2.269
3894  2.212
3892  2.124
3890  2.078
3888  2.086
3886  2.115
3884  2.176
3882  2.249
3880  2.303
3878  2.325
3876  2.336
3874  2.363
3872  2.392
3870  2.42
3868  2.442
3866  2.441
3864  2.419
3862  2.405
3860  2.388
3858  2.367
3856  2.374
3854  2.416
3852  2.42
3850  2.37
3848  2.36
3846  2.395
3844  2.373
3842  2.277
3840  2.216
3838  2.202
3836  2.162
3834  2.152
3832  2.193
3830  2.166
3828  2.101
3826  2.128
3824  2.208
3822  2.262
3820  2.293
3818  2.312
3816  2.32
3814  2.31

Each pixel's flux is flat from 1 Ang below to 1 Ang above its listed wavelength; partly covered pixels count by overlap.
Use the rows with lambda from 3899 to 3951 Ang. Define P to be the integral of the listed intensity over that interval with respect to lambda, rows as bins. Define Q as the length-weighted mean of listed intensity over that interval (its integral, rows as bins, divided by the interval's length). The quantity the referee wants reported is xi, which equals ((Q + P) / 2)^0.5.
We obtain 7.6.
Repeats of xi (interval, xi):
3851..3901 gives 7.7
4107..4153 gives 6.8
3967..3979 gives 3.6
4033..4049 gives 4.1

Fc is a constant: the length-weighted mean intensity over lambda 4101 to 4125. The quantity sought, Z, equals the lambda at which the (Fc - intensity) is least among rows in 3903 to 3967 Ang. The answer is 3950 Ang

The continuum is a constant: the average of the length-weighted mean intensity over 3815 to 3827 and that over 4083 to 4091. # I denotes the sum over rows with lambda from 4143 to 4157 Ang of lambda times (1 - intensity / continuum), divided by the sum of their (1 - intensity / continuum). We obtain 4149.6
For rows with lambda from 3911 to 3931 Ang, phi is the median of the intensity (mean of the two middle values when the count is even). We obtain 2.20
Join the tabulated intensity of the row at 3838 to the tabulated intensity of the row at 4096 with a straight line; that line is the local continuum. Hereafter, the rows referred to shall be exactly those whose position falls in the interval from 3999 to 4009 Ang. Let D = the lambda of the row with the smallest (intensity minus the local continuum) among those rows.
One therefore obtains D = 4004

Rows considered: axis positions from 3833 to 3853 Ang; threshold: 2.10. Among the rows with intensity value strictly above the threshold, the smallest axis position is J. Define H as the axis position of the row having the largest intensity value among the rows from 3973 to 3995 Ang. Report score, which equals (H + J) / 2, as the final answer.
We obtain 3911 Ang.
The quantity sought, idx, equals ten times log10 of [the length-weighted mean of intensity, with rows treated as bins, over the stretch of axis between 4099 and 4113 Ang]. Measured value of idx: 3.01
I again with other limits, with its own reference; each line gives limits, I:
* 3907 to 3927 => 3915.4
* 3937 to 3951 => 3949.2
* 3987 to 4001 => 3993.3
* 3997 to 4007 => 4003.0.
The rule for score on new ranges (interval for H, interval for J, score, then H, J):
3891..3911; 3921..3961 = 3910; 3898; 3922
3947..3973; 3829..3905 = 3890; 3950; 3830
